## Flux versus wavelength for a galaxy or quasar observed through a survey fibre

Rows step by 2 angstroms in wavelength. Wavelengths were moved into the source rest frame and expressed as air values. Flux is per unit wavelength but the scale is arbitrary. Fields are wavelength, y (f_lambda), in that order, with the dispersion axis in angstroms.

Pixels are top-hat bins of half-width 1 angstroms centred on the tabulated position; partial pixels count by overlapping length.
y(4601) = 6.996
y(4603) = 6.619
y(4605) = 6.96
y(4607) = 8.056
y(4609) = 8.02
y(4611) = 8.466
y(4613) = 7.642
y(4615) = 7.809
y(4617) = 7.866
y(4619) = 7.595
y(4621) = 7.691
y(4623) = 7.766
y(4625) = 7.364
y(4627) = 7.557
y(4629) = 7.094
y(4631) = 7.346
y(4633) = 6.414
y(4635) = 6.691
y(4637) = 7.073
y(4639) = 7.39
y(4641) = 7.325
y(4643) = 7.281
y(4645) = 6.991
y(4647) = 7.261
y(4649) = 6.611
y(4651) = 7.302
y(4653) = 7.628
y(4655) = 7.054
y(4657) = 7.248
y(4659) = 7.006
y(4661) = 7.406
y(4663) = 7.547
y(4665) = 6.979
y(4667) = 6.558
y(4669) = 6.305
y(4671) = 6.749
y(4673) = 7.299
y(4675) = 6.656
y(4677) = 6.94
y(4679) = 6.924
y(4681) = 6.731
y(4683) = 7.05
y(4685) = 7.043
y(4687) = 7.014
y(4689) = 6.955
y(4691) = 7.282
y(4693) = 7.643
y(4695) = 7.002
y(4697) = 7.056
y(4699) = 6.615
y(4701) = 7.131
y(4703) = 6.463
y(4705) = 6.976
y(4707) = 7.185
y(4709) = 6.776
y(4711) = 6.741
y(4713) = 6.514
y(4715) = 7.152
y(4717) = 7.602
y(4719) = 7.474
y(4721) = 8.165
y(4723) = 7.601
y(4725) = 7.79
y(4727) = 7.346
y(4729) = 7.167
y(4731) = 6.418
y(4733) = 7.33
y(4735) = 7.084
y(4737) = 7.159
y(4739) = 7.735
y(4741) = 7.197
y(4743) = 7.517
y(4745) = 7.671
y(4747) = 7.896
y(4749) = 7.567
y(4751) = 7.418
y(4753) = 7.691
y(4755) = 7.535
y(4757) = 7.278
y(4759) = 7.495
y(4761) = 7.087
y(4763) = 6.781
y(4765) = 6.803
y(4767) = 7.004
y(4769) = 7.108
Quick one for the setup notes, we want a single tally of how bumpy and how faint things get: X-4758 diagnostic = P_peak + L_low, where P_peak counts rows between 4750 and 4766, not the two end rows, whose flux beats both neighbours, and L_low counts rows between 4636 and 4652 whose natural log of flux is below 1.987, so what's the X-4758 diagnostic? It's 7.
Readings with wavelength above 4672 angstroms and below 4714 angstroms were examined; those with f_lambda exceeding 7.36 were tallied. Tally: 1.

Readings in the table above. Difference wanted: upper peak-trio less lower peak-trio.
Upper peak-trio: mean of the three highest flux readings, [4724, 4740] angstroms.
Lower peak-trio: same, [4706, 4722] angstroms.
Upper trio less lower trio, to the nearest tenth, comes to -0.1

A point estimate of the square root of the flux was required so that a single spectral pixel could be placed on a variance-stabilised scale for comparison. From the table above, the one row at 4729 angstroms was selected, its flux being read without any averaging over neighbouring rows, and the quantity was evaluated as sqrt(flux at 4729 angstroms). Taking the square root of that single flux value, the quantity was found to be 2.68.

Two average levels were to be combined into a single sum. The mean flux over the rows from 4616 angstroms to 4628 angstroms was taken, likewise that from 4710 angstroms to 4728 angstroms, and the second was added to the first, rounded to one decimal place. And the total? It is 15.0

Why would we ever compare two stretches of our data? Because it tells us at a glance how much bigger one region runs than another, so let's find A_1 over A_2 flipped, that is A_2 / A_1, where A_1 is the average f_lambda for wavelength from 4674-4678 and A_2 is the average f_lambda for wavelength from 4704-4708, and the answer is 1.04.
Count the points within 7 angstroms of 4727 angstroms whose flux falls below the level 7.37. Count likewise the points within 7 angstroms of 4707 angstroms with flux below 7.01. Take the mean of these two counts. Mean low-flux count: 4.5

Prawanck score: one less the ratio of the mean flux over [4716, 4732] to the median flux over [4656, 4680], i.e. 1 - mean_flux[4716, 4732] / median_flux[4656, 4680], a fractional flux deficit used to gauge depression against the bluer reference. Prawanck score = -0.070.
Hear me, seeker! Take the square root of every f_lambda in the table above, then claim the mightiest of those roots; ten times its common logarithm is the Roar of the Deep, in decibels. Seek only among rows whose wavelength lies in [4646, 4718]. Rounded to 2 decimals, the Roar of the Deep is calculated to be 4.42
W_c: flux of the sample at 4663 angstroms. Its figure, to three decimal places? 7.547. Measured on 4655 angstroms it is 7.054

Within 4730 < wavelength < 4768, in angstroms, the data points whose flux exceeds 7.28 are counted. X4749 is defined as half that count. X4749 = 5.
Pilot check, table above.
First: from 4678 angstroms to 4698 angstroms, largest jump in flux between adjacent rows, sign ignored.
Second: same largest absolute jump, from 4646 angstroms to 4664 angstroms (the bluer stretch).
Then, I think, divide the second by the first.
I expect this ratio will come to 1.1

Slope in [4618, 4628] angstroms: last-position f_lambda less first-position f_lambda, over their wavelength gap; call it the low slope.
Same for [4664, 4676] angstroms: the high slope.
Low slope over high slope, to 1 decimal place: 0.1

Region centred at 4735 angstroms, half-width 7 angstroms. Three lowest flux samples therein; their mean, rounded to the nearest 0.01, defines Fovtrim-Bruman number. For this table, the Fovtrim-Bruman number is 6.89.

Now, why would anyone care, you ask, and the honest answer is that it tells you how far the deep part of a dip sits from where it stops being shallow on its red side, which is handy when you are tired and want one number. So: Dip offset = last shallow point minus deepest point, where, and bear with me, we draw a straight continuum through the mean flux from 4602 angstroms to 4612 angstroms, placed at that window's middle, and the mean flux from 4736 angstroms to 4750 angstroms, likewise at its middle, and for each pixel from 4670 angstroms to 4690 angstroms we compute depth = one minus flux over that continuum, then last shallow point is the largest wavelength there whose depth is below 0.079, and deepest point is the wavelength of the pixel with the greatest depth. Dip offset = 12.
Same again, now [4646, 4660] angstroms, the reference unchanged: 10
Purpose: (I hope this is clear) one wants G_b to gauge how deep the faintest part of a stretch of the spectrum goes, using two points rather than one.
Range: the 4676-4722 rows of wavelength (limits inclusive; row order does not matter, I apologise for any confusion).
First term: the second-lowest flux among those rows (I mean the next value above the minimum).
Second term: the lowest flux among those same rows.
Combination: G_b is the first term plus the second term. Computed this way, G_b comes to 13.0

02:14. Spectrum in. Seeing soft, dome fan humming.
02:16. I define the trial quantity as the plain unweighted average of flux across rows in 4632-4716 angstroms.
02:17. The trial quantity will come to 7.00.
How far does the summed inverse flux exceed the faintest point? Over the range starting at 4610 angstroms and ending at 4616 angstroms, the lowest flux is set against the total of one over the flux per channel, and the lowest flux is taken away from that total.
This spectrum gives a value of -7.3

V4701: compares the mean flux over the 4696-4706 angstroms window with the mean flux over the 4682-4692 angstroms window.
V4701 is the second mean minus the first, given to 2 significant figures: 0.22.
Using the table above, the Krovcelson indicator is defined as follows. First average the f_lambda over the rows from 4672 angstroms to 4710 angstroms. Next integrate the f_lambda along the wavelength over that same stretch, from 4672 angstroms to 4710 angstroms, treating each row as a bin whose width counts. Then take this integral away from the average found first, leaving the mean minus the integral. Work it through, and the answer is -258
